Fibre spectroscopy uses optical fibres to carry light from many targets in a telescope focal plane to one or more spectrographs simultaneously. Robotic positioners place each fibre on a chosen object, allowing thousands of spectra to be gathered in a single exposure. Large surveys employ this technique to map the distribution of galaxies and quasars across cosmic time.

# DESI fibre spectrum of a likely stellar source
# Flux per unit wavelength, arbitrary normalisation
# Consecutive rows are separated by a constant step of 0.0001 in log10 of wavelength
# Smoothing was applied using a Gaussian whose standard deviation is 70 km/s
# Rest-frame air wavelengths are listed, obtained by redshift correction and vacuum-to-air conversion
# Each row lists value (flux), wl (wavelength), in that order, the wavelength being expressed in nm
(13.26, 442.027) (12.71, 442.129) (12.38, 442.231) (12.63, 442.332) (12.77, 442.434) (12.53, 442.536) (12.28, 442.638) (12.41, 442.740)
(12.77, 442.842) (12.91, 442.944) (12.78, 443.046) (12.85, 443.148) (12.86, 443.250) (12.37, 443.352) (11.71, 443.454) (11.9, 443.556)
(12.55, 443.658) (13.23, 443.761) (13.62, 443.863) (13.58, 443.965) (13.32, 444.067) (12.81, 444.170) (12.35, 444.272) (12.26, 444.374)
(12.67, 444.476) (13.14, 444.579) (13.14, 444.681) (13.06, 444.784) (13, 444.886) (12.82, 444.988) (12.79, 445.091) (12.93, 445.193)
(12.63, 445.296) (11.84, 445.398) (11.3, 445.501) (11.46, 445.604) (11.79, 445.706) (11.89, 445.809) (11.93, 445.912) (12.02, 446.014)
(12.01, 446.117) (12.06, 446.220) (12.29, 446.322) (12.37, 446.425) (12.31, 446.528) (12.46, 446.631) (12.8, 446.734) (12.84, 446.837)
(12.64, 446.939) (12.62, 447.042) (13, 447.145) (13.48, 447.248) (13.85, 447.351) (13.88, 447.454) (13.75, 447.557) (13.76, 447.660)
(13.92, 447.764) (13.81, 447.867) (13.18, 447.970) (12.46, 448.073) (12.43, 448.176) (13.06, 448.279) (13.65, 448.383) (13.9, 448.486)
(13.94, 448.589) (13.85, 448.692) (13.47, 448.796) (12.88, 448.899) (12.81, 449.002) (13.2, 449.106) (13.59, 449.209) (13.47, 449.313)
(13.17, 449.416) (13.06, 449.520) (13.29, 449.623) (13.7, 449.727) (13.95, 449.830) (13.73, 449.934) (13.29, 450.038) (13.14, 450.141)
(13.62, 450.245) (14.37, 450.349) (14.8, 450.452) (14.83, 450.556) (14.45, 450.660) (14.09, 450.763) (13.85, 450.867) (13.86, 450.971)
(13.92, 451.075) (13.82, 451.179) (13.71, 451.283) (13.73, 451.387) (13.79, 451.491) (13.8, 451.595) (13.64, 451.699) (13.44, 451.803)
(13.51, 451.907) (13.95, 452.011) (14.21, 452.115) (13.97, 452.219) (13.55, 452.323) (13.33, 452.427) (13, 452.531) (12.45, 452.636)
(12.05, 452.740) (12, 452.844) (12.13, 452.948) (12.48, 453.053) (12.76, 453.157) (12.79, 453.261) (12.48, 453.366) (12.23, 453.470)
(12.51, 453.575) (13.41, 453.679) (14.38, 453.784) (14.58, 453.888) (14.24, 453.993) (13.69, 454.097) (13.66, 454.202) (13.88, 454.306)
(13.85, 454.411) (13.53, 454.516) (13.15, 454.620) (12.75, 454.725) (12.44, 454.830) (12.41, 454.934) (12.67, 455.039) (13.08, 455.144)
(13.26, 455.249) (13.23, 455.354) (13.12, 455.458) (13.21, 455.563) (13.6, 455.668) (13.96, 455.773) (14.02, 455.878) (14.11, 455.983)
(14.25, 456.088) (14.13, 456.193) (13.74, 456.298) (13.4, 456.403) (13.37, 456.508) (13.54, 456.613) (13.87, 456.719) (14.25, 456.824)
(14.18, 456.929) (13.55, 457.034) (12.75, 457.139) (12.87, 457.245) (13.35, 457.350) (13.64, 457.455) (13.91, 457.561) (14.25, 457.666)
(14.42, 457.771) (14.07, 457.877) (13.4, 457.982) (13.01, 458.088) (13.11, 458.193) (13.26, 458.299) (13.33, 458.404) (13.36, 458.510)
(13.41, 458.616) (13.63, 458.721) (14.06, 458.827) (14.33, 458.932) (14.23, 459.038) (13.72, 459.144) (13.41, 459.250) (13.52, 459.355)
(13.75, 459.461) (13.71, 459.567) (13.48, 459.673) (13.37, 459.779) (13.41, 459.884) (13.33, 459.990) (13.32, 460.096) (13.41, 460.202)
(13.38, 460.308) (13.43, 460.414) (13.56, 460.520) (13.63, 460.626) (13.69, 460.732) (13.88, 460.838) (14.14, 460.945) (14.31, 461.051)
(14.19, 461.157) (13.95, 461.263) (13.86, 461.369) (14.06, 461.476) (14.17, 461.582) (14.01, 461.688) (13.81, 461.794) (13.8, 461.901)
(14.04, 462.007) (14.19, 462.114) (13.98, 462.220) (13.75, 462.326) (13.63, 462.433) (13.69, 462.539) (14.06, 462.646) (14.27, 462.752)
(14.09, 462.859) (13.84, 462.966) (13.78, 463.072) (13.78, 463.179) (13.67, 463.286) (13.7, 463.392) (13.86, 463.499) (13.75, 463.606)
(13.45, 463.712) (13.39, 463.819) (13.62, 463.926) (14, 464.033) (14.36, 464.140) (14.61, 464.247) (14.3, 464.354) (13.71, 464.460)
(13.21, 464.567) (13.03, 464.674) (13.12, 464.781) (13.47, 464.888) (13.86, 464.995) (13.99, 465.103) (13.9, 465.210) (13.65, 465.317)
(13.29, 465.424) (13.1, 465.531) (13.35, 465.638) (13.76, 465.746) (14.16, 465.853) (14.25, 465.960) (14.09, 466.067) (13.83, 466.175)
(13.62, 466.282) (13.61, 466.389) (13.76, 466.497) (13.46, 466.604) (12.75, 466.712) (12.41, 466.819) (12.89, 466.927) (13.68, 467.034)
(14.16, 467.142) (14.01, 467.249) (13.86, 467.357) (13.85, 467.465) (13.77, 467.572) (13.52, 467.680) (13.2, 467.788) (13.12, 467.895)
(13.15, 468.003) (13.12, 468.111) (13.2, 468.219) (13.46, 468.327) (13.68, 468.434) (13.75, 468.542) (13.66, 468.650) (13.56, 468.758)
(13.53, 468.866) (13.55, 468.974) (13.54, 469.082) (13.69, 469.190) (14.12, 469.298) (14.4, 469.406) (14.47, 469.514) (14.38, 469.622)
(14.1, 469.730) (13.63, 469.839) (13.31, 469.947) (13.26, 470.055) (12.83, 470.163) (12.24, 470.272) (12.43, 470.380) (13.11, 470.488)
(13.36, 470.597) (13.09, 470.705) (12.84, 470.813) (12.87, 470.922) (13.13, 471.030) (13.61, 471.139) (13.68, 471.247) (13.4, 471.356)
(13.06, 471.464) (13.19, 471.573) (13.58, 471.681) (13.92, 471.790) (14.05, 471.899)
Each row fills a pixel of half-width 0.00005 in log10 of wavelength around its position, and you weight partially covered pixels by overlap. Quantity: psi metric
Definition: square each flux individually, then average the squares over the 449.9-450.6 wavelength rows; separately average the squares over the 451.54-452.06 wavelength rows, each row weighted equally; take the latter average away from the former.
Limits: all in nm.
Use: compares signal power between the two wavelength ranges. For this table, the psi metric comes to 9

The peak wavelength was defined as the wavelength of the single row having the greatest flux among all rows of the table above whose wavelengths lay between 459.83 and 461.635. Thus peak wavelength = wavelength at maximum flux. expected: 461.051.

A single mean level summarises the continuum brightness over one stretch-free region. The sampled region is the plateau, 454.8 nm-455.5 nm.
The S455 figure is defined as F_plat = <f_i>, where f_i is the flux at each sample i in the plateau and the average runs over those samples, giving 12.9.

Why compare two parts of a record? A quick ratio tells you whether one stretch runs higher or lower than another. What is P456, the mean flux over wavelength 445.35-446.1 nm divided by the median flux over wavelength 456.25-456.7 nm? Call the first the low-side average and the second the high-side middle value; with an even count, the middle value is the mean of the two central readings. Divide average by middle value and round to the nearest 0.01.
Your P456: 0.87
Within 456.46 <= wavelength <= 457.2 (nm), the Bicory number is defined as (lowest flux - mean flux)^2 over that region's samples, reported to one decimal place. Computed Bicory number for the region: 0.8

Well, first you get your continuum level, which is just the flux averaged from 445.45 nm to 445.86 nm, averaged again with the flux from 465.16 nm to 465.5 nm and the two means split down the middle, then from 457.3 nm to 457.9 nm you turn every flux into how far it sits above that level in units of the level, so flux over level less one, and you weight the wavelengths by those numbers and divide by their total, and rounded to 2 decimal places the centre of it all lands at 457.65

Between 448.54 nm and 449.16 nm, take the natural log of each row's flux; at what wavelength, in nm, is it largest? 448.589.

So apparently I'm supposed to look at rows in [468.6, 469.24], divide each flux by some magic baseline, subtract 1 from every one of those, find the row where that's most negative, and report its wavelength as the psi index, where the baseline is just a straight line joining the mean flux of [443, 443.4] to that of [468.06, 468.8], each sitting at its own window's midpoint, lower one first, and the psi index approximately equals 468.866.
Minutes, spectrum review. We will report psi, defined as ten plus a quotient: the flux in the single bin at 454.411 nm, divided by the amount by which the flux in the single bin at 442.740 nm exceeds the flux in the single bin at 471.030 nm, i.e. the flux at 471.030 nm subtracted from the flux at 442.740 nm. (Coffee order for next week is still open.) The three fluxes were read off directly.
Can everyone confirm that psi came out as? -9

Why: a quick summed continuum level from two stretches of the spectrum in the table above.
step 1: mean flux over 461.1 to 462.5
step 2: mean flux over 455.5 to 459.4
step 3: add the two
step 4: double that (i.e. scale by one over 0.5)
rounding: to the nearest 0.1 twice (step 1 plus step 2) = 55.3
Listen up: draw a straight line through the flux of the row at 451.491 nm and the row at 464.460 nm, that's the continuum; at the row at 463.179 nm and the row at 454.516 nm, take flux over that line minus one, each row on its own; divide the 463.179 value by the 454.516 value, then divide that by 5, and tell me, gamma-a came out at -0.05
